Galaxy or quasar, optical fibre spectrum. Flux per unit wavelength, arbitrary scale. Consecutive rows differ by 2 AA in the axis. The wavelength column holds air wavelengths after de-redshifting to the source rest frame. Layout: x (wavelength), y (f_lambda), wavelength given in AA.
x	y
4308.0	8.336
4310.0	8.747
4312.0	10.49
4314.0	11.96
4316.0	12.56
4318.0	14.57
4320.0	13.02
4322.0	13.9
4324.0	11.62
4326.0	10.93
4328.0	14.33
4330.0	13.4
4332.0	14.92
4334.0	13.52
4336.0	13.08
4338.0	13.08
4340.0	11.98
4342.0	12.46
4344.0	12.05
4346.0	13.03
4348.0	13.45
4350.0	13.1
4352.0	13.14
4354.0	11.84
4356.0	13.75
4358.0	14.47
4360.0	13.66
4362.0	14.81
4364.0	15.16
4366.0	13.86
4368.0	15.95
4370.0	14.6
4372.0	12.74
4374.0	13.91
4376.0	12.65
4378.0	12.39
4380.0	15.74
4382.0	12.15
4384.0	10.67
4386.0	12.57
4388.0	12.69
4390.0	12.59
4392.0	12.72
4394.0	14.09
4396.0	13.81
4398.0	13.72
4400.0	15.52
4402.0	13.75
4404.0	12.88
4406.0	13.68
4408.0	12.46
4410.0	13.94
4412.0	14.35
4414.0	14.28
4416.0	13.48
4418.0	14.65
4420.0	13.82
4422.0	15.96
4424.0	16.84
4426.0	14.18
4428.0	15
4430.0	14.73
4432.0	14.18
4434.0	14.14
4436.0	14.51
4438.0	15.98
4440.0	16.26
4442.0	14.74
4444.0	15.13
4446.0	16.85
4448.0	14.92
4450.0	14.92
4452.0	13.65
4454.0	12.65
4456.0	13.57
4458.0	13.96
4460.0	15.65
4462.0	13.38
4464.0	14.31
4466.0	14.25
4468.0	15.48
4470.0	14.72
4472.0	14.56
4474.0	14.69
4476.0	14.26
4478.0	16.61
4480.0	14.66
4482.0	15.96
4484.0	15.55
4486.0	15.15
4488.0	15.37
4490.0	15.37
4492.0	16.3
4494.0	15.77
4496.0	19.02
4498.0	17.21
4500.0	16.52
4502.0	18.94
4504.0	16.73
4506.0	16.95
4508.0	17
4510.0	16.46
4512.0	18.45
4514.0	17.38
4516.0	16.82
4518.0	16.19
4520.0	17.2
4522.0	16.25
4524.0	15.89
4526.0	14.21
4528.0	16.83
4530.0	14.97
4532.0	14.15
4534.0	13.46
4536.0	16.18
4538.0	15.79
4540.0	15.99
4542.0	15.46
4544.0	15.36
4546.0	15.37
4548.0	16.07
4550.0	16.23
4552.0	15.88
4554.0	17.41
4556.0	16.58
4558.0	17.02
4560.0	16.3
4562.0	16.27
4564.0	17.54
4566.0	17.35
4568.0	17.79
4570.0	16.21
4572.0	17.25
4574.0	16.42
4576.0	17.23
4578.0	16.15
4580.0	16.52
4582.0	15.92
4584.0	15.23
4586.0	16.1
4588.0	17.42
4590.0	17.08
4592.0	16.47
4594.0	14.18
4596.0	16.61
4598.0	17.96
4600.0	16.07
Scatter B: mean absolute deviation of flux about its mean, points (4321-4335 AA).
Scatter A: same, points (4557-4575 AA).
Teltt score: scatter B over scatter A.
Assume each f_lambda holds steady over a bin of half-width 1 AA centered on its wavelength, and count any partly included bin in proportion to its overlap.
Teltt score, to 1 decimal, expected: 2.1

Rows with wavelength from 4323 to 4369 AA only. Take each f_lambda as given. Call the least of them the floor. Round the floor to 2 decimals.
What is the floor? 10.93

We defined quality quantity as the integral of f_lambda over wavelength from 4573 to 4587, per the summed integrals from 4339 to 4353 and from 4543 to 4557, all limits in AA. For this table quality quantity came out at 0.56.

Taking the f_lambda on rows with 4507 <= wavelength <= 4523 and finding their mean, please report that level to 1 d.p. 17.0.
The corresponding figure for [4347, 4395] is 13.4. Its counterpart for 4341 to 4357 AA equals 12.9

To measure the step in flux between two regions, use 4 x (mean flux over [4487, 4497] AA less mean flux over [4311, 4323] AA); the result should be 14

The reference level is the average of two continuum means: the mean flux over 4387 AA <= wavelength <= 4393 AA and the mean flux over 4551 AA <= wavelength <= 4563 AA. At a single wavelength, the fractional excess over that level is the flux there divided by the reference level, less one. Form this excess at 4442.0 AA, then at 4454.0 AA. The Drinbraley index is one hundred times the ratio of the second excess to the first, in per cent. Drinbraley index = -1666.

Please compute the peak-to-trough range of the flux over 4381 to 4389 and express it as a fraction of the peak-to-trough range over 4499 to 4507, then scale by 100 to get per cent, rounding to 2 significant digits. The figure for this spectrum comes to 83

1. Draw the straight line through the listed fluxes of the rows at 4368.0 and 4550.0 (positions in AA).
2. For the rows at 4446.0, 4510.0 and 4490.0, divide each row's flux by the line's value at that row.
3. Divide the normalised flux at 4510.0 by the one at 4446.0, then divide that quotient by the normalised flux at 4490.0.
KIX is 1.02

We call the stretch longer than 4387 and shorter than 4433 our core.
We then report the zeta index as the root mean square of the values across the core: 14.1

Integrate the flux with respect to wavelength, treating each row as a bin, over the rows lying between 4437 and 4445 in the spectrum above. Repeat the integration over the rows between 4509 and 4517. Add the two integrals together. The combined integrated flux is 262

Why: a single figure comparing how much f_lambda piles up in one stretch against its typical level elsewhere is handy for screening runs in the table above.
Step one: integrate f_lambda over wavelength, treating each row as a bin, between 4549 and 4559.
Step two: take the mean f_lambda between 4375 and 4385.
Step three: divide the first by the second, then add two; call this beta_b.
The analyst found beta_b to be 15.1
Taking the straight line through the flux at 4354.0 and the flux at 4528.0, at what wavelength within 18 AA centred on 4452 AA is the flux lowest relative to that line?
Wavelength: 4454.0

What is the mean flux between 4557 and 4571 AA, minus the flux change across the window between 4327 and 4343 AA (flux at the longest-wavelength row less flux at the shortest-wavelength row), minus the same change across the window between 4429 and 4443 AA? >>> 19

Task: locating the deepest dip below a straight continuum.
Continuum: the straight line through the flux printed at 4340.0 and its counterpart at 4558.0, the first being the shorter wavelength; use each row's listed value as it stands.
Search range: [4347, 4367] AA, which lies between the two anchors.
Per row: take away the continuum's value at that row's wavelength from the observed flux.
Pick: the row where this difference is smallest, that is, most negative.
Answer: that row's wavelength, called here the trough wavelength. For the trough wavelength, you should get 4354.0 AA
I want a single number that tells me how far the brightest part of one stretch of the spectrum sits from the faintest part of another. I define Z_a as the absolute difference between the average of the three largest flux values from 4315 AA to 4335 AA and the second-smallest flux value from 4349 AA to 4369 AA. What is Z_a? 1.51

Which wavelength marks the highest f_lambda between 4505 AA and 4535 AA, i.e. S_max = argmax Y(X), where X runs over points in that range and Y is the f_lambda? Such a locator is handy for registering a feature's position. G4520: 4512.0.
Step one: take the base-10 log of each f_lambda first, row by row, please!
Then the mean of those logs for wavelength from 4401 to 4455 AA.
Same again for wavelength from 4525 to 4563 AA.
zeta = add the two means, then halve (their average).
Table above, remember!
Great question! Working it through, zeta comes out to 1.18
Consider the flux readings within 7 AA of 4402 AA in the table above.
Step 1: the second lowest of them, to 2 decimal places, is 12.88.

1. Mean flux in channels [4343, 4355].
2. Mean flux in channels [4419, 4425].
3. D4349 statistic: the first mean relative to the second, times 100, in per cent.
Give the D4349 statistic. 82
